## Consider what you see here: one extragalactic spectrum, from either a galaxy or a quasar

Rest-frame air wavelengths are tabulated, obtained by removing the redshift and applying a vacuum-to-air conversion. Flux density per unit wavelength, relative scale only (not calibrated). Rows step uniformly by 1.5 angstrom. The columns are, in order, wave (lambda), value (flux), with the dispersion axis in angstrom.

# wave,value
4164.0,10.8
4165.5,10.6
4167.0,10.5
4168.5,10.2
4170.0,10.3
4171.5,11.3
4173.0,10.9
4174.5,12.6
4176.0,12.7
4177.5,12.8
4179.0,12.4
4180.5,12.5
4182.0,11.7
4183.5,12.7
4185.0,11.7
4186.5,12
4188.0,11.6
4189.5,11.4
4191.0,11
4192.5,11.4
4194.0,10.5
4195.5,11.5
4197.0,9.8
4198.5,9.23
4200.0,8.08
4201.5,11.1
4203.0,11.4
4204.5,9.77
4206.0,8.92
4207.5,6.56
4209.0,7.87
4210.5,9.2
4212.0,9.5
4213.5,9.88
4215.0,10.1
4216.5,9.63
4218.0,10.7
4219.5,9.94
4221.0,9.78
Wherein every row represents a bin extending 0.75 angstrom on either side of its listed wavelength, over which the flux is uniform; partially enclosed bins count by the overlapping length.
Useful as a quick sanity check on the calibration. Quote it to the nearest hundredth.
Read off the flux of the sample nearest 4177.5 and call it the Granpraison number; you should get 12.80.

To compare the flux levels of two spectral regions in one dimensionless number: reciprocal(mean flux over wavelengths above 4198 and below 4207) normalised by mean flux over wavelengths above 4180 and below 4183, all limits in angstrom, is 0.0085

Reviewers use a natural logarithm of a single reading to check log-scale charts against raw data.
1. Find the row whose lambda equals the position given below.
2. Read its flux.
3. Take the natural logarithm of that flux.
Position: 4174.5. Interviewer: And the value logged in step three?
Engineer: 2.53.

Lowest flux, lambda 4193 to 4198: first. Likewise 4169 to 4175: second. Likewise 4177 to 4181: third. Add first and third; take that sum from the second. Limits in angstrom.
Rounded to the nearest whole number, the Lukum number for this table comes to -12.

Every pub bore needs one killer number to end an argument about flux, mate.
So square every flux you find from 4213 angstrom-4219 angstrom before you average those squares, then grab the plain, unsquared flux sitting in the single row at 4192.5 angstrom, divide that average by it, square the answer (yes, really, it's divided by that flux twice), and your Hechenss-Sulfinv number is 80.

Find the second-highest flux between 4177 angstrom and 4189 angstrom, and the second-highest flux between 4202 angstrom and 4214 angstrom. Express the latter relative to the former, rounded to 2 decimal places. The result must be 0.78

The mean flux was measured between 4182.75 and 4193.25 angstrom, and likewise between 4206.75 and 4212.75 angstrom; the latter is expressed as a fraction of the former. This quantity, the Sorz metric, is 0.71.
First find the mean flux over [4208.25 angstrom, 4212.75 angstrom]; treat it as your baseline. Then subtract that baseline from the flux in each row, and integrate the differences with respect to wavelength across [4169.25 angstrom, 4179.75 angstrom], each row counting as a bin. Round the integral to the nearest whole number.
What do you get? 32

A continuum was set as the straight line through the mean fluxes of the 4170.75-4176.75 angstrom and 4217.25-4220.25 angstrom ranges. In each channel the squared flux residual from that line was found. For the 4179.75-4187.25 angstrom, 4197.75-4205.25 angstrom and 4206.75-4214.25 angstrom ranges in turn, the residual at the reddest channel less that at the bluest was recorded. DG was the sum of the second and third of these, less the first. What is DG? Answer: -19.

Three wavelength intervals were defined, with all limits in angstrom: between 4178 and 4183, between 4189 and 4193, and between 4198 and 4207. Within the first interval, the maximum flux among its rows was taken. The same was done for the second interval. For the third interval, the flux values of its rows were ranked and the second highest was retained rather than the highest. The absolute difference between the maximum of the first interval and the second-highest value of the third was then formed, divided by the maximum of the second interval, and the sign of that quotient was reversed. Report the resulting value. -0.123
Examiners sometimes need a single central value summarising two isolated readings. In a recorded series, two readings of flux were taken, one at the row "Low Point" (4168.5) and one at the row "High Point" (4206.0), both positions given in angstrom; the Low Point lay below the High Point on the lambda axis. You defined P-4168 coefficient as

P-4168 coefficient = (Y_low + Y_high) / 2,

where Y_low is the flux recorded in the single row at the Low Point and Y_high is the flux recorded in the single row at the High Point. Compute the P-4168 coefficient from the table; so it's 9.6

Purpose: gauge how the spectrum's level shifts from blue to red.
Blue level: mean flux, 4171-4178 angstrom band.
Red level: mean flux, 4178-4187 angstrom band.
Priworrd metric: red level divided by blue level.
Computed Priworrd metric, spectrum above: 1.01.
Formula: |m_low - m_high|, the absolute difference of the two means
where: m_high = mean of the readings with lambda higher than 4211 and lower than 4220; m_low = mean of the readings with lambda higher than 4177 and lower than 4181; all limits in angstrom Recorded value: 2.6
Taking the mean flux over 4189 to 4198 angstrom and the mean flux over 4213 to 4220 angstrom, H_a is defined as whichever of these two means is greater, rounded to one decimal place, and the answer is 10.9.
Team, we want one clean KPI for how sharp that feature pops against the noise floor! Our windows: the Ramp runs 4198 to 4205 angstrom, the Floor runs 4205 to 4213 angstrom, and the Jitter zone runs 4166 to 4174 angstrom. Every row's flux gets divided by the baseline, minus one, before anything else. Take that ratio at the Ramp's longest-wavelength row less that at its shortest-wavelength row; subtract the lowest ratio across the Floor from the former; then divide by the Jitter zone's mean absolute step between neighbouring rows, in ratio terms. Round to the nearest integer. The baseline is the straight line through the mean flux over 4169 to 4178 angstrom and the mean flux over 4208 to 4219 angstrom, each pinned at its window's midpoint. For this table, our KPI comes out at 11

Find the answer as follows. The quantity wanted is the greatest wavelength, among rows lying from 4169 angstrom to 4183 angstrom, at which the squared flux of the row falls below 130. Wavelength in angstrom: 4173.0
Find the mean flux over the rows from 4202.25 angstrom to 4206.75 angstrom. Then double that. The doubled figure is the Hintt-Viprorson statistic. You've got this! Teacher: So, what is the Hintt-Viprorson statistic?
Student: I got 20.1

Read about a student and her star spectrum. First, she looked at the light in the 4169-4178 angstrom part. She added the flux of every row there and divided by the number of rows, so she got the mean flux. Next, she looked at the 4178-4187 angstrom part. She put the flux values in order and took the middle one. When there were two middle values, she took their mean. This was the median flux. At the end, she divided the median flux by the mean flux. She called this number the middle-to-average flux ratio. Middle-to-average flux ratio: 1.04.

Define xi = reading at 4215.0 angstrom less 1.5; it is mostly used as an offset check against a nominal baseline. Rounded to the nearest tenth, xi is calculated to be 8.6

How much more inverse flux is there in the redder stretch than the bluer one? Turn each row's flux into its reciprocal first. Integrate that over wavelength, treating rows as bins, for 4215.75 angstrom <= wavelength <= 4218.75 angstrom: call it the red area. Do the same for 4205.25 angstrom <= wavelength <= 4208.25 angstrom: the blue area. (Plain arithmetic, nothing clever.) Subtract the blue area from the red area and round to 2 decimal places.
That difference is -0.10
